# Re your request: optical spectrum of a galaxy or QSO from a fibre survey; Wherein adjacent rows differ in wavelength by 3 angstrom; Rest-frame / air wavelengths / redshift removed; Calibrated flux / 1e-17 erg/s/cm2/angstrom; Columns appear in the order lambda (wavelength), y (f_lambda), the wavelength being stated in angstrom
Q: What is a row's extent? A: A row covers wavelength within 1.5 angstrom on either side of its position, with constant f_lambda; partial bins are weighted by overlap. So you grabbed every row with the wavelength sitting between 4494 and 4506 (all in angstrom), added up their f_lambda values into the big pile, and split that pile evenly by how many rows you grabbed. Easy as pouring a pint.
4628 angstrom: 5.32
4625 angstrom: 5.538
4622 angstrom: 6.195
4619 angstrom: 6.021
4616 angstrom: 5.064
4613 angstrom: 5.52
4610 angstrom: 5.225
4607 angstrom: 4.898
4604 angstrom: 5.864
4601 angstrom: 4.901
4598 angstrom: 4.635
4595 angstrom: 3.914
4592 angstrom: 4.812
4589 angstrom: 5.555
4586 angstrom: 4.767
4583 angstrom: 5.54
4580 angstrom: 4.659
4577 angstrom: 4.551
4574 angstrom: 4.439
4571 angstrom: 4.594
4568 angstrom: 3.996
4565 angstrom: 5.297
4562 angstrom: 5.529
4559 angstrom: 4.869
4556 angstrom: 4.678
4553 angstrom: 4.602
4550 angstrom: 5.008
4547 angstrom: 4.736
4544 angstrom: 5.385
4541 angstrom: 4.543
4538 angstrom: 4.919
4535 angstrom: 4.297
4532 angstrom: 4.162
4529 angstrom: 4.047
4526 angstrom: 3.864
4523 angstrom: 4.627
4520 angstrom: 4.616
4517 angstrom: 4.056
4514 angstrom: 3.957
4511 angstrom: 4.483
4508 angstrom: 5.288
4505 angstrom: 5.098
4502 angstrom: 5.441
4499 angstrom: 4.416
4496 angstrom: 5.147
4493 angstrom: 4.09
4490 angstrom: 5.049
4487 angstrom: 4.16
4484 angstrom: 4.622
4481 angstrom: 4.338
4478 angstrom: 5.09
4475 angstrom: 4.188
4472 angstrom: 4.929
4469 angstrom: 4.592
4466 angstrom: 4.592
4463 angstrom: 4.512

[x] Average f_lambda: 5.0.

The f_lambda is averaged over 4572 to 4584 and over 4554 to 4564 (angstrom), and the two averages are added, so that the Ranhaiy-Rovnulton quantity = 9.8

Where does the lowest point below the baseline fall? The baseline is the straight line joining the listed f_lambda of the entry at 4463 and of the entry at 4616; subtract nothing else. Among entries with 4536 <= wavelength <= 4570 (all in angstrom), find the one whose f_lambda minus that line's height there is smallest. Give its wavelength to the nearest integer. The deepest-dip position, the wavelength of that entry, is 4568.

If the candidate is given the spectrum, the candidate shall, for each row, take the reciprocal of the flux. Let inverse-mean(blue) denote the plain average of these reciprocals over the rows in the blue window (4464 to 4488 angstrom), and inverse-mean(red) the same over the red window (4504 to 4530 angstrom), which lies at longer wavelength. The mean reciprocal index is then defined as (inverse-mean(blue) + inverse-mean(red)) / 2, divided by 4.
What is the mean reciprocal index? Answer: 0.0559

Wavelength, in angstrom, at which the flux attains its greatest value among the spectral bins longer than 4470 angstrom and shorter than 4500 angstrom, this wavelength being 4496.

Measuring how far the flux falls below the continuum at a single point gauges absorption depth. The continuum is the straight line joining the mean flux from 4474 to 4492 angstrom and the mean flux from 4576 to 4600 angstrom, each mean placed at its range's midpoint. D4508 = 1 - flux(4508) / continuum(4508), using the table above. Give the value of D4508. -0.14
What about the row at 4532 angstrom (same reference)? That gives 0.11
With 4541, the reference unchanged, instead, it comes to 0.03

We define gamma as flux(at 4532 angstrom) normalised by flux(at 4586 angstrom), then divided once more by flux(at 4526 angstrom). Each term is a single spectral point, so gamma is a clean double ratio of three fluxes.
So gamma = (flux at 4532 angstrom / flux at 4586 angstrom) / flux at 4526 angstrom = 0.23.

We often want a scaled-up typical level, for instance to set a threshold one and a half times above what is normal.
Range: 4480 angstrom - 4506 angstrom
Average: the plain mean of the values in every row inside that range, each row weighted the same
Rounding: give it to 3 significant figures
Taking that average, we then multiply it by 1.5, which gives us 7.06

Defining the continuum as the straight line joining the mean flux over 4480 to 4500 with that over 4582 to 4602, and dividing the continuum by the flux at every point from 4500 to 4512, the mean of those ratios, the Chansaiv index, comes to 0.91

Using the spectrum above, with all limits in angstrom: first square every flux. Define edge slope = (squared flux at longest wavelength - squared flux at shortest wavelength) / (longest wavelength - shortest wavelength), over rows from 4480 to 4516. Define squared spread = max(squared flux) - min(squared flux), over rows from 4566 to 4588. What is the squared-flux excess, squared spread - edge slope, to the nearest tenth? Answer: 14.8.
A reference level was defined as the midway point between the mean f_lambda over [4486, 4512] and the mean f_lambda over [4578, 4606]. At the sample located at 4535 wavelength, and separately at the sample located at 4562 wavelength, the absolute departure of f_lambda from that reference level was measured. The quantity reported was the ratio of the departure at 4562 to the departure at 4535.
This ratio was 1.1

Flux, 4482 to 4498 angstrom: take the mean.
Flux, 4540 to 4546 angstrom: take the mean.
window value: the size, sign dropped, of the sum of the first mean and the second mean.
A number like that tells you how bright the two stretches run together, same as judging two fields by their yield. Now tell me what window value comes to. 9.6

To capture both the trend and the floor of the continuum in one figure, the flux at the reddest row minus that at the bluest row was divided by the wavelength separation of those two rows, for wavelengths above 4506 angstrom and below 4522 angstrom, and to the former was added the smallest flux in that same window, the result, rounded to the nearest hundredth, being 3.90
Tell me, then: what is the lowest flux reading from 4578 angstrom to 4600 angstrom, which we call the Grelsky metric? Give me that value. 3.914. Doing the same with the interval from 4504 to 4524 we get 3.957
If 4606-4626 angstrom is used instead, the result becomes 4.898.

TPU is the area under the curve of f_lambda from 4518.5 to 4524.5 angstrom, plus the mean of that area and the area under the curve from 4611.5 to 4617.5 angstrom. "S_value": 57.5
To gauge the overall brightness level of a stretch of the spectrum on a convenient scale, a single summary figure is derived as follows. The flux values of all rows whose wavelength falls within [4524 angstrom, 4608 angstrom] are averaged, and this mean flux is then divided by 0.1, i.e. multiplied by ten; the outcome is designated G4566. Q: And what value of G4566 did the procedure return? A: 47.5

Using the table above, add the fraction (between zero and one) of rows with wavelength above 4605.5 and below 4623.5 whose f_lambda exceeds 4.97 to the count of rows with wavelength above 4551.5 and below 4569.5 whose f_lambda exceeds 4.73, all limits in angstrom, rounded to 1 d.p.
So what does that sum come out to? 3.8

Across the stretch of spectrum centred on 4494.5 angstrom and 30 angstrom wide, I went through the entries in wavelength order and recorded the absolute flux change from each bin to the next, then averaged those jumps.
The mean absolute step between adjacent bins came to 0.66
